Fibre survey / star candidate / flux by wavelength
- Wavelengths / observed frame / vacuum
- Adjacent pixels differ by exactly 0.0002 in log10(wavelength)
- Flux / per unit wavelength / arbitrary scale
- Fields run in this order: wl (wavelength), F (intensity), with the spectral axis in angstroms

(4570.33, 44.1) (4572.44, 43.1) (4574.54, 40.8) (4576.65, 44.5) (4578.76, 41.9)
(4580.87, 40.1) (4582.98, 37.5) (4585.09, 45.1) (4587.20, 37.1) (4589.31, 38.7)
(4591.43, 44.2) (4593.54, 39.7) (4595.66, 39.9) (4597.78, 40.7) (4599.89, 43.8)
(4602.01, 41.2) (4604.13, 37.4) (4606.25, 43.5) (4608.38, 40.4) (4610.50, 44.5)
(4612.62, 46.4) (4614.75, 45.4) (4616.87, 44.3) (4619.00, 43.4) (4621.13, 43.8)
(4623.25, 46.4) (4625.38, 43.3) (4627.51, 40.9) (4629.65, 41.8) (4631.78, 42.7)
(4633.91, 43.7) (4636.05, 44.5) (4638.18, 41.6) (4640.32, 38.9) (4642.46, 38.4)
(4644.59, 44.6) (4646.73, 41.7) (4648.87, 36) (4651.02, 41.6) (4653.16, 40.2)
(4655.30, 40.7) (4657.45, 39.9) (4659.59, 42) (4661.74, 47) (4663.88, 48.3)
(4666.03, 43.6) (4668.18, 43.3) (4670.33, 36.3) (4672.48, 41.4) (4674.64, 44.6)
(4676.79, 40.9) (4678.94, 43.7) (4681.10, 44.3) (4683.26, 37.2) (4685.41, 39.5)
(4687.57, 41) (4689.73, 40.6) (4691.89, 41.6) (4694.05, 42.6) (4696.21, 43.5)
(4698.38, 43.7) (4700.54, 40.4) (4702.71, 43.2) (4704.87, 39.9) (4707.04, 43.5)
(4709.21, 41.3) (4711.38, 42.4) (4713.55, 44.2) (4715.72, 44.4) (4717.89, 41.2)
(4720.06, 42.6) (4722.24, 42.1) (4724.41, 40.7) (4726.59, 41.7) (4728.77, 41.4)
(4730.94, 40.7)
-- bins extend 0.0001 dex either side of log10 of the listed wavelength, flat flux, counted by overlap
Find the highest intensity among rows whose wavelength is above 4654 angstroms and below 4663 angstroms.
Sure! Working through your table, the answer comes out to 47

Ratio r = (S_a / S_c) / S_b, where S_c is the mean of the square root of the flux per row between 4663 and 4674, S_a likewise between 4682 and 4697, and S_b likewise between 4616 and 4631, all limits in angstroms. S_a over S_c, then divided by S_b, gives 0.149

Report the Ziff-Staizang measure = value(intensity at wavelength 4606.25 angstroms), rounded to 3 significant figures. 43.5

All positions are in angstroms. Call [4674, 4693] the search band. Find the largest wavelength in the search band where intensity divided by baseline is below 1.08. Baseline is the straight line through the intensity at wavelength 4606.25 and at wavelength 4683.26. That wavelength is 4685.41 angstroms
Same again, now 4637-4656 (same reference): 4655.30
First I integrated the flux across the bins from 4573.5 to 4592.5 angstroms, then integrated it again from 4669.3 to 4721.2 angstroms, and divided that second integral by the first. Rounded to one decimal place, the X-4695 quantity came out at 2.8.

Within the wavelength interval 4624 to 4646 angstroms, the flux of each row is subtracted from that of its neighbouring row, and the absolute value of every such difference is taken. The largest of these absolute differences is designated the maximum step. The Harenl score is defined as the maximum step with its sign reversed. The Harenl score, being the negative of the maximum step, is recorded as -6.2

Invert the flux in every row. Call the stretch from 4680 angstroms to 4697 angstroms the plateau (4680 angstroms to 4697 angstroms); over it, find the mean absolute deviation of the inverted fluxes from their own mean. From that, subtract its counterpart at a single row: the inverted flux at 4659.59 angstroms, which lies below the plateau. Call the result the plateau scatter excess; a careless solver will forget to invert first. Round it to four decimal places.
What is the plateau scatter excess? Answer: -0.0228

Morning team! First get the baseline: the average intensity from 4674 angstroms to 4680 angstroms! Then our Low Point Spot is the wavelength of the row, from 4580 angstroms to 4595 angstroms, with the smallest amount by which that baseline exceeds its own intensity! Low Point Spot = 4585.09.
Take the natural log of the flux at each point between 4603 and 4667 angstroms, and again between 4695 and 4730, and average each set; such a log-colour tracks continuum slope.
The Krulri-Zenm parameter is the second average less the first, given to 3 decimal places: -0.005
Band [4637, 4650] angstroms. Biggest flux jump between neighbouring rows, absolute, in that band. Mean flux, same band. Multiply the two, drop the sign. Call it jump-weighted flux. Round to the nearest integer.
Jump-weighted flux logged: 249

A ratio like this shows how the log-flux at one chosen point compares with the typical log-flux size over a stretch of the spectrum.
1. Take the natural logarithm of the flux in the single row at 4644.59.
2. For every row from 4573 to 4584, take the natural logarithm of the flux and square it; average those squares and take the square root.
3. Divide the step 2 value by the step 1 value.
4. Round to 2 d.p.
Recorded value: 0.98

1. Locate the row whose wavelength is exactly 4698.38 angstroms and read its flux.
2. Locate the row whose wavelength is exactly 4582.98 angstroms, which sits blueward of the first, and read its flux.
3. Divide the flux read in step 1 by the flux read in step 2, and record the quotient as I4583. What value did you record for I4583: 1.17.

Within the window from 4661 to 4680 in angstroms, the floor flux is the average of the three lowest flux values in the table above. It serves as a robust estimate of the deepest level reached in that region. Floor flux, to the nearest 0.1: 39.5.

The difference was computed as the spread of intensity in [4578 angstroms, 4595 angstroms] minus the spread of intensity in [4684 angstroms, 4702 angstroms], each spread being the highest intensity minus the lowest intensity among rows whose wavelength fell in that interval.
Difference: 4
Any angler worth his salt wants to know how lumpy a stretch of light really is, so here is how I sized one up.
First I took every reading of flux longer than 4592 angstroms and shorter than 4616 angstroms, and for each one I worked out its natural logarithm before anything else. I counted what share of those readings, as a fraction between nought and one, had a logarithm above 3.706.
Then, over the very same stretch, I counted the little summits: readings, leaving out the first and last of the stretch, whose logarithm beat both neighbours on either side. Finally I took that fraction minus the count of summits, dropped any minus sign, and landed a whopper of 2.4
